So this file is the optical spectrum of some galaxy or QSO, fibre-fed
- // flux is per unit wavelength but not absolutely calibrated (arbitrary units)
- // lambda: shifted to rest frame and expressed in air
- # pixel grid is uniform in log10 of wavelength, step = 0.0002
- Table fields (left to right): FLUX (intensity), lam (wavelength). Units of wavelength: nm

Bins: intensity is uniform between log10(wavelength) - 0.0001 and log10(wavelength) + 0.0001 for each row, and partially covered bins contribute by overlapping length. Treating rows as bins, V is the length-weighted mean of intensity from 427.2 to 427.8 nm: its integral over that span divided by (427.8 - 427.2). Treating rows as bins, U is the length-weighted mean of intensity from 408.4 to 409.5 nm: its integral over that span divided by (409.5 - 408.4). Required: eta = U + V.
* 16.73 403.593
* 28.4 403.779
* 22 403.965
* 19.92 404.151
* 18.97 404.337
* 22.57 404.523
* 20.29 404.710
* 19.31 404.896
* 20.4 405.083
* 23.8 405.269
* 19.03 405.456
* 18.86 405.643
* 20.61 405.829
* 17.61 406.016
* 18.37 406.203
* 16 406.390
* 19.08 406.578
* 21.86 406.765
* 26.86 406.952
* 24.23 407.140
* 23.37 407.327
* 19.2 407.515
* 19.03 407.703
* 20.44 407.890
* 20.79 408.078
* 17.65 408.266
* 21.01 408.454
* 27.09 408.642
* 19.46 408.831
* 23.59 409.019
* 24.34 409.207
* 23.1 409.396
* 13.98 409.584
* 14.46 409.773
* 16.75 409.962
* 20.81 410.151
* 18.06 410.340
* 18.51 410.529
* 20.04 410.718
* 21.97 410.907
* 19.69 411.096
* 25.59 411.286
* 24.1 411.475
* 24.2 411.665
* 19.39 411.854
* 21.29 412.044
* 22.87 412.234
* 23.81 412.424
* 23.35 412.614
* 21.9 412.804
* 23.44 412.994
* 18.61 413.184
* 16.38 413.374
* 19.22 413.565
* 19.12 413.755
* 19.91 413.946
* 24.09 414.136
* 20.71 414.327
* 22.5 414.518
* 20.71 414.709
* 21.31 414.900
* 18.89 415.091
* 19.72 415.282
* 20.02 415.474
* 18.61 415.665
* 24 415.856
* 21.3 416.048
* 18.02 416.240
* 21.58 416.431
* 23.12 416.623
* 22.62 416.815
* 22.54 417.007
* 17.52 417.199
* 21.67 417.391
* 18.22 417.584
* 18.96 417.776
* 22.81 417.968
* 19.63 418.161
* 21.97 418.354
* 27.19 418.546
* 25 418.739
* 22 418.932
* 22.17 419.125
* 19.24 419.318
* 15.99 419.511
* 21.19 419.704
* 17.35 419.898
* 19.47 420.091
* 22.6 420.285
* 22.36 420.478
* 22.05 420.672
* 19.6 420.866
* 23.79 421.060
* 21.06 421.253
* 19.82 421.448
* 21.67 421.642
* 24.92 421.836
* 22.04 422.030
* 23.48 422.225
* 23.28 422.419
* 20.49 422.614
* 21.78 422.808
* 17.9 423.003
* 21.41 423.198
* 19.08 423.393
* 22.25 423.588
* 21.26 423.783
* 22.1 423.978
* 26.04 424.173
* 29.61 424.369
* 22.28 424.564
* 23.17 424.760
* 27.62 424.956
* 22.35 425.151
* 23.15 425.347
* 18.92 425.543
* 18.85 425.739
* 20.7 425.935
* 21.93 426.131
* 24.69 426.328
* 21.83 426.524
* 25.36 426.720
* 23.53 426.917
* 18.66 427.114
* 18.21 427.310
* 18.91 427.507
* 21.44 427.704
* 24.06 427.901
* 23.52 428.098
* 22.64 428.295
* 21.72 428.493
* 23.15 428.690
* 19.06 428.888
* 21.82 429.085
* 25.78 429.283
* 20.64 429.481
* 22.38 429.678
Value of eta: 43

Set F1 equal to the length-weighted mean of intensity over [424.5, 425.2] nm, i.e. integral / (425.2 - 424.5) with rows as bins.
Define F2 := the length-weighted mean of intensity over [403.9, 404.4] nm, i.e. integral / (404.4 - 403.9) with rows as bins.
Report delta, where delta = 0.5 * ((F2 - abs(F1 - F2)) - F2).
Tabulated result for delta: -1.87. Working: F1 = 24.0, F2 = 20.3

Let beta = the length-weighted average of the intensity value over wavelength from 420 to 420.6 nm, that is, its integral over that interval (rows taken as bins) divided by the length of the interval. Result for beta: 21.5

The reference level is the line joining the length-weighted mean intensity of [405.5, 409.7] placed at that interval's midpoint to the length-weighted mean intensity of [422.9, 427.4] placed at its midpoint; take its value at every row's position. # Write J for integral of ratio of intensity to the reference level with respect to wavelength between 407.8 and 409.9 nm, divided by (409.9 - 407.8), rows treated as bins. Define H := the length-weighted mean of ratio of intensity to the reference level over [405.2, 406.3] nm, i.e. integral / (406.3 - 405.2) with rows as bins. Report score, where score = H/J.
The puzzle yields 0.97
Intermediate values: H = 0.95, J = 0.98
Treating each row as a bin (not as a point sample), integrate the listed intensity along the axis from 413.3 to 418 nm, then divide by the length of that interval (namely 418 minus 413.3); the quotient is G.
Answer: 20.5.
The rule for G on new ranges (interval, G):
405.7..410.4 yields 20.3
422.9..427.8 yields 22.0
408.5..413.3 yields 21.2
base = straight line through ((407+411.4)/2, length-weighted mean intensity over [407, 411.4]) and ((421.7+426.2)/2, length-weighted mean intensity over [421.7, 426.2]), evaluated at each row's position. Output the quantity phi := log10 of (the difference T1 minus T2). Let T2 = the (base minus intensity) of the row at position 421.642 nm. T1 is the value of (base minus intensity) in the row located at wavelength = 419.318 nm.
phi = 0.3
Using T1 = 3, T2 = 0.4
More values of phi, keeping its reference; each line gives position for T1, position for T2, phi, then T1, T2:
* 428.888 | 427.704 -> 0.4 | 4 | 1.4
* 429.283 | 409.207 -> 0.0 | -3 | -3.7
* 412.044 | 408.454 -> -0.9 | 0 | -0.4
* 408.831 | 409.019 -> 0.6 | 1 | -3.0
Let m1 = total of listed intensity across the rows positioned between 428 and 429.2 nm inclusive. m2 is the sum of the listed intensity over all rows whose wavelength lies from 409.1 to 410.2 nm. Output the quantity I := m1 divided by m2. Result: 1.16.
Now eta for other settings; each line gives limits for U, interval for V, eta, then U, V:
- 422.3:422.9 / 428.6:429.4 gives 44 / 21.9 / 22.4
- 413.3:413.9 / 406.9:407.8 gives 41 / 18.4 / 22.3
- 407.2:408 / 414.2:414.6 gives 42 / 20.7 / 21.7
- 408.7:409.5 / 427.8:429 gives 45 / 22.7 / 22.3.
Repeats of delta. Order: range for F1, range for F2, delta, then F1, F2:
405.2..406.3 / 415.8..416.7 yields -0.92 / 19.6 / 21.5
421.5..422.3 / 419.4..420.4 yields -1.73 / 22.8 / 19.4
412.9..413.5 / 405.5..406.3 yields -0.29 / 19.5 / 18.9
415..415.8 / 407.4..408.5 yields -0.07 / 19.6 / 19.7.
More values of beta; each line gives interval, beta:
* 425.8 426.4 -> 22.1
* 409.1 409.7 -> 20.3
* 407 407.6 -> 22.6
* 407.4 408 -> 19.7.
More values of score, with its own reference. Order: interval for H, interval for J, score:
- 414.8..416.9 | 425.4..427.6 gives 1.03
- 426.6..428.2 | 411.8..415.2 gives 0.98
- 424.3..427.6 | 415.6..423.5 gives 1.02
